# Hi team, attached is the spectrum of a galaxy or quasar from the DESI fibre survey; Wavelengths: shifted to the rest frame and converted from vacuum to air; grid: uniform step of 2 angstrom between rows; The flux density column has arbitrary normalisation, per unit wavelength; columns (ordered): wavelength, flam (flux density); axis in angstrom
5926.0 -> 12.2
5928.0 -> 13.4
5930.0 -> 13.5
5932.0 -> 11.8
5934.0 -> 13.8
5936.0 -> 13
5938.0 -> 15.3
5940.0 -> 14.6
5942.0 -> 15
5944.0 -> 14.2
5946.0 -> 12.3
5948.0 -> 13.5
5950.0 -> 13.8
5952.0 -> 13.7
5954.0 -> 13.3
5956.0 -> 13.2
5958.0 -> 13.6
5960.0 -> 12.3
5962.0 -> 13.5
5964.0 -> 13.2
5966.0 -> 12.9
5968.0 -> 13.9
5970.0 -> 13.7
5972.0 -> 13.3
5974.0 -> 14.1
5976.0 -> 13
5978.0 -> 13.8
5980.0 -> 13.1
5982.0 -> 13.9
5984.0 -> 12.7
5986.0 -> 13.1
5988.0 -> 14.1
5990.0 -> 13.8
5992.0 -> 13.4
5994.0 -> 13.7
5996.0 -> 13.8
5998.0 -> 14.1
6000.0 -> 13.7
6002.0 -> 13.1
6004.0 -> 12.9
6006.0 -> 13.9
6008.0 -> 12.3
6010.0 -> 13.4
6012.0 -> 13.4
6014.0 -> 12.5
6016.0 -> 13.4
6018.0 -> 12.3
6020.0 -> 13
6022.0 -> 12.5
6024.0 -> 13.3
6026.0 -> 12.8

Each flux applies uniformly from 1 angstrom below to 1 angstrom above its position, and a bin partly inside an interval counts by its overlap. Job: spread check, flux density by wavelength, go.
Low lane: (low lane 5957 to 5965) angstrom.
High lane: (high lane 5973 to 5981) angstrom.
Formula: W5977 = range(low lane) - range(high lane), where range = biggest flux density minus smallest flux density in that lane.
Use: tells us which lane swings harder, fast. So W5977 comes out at 0.20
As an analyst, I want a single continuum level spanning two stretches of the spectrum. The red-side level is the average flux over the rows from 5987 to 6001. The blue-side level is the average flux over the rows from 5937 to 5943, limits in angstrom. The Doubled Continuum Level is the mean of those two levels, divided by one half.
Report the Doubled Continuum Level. 28.8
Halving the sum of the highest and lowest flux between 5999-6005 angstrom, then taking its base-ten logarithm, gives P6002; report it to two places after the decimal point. 1.12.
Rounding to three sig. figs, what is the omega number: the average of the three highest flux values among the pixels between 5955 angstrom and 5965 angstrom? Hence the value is 13.4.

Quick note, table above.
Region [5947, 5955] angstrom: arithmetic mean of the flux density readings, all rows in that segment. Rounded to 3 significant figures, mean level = 13.6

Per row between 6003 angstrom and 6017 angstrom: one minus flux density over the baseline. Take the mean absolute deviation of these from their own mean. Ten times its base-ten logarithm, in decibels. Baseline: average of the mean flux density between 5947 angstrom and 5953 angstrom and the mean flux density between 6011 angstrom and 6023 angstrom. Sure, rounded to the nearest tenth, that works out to -14.5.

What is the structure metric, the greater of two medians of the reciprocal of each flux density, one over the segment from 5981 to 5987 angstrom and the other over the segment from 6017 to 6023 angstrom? 0.0800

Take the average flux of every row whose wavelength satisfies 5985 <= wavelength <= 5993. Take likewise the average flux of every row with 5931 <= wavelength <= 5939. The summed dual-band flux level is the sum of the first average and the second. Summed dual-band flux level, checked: 27.1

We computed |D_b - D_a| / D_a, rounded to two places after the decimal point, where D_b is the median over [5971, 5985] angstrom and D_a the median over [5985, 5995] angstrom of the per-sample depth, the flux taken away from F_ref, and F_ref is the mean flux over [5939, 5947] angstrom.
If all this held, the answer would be 1.23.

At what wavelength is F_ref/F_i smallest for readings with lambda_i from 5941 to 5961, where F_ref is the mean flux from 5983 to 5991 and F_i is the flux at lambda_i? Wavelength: 5942.0 angstrom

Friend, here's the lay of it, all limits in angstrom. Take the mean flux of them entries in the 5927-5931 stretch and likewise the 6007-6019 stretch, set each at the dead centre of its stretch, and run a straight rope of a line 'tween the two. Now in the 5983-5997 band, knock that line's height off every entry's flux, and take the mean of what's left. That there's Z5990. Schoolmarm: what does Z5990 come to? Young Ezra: 0.48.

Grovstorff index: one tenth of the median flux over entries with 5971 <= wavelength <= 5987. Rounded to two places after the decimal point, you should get 1.32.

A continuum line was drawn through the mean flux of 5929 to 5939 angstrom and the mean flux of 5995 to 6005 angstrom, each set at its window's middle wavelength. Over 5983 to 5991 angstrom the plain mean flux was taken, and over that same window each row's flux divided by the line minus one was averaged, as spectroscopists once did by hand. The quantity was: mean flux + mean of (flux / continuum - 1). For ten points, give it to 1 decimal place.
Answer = 13.4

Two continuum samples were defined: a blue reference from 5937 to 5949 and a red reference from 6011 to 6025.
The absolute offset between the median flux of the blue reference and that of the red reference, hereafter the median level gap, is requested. 1.40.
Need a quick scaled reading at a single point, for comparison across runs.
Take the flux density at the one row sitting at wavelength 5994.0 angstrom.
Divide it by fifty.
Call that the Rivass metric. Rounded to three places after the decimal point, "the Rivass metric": 0.274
